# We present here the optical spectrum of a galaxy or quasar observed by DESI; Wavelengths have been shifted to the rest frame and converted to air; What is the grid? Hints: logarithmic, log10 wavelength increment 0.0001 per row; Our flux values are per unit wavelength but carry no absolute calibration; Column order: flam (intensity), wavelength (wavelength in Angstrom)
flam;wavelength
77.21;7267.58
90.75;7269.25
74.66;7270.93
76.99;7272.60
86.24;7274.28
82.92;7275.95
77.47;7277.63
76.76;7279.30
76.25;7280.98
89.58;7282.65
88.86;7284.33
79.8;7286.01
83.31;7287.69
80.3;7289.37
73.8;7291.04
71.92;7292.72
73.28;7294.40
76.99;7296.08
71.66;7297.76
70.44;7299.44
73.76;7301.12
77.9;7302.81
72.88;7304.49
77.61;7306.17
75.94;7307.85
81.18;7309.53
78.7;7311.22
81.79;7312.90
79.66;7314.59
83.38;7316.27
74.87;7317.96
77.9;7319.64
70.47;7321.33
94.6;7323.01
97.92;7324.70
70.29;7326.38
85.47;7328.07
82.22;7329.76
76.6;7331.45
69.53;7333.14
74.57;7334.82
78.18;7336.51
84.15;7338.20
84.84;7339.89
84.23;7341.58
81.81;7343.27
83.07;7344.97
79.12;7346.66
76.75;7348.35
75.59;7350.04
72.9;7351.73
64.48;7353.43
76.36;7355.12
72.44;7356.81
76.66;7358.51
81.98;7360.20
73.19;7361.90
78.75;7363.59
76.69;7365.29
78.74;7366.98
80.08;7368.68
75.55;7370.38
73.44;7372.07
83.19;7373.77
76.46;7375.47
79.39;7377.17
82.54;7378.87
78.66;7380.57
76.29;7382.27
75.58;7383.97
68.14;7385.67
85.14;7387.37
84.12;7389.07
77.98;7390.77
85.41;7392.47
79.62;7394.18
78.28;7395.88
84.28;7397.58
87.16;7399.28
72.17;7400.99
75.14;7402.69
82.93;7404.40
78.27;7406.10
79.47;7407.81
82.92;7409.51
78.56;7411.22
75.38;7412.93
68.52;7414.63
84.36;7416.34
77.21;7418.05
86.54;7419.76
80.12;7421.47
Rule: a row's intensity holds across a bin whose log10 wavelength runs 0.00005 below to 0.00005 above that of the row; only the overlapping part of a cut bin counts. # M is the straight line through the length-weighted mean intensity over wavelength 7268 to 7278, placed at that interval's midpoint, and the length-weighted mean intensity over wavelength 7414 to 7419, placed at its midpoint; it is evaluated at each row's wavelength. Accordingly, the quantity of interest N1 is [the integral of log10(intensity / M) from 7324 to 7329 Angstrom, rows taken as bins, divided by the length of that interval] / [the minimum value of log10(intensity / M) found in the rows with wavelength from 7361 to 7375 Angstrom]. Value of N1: -0.6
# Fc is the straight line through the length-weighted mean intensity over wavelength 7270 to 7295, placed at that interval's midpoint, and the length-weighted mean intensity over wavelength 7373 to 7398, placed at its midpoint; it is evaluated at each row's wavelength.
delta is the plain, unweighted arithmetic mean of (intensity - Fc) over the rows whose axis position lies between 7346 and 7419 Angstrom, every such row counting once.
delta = -2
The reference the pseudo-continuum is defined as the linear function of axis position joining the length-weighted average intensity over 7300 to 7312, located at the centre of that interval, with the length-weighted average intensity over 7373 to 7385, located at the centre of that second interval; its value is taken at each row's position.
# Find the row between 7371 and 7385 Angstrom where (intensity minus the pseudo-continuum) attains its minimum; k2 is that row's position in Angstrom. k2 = 7372.07 Angstrom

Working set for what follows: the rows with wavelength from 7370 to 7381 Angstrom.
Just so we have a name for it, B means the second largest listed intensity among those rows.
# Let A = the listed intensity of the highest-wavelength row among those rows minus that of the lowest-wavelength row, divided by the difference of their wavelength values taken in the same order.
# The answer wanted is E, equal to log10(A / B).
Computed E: -2.4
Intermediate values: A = 0.3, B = 82.54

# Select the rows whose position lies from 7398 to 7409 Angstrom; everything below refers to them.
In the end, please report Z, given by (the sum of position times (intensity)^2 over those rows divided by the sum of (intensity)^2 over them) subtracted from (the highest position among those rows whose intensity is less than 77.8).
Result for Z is -0.8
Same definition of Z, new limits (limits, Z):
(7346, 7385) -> 18.3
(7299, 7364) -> 30.6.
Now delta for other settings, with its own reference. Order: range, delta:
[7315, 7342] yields 1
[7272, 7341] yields -1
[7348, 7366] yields -5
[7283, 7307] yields -3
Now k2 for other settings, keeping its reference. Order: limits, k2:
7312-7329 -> 7326.38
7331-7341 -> 7333.14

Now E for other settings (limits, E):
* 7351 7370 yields -2.3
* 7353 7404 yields -2.6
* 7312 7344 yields -5.2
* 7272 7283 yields -1.8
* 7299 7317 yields -2.0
